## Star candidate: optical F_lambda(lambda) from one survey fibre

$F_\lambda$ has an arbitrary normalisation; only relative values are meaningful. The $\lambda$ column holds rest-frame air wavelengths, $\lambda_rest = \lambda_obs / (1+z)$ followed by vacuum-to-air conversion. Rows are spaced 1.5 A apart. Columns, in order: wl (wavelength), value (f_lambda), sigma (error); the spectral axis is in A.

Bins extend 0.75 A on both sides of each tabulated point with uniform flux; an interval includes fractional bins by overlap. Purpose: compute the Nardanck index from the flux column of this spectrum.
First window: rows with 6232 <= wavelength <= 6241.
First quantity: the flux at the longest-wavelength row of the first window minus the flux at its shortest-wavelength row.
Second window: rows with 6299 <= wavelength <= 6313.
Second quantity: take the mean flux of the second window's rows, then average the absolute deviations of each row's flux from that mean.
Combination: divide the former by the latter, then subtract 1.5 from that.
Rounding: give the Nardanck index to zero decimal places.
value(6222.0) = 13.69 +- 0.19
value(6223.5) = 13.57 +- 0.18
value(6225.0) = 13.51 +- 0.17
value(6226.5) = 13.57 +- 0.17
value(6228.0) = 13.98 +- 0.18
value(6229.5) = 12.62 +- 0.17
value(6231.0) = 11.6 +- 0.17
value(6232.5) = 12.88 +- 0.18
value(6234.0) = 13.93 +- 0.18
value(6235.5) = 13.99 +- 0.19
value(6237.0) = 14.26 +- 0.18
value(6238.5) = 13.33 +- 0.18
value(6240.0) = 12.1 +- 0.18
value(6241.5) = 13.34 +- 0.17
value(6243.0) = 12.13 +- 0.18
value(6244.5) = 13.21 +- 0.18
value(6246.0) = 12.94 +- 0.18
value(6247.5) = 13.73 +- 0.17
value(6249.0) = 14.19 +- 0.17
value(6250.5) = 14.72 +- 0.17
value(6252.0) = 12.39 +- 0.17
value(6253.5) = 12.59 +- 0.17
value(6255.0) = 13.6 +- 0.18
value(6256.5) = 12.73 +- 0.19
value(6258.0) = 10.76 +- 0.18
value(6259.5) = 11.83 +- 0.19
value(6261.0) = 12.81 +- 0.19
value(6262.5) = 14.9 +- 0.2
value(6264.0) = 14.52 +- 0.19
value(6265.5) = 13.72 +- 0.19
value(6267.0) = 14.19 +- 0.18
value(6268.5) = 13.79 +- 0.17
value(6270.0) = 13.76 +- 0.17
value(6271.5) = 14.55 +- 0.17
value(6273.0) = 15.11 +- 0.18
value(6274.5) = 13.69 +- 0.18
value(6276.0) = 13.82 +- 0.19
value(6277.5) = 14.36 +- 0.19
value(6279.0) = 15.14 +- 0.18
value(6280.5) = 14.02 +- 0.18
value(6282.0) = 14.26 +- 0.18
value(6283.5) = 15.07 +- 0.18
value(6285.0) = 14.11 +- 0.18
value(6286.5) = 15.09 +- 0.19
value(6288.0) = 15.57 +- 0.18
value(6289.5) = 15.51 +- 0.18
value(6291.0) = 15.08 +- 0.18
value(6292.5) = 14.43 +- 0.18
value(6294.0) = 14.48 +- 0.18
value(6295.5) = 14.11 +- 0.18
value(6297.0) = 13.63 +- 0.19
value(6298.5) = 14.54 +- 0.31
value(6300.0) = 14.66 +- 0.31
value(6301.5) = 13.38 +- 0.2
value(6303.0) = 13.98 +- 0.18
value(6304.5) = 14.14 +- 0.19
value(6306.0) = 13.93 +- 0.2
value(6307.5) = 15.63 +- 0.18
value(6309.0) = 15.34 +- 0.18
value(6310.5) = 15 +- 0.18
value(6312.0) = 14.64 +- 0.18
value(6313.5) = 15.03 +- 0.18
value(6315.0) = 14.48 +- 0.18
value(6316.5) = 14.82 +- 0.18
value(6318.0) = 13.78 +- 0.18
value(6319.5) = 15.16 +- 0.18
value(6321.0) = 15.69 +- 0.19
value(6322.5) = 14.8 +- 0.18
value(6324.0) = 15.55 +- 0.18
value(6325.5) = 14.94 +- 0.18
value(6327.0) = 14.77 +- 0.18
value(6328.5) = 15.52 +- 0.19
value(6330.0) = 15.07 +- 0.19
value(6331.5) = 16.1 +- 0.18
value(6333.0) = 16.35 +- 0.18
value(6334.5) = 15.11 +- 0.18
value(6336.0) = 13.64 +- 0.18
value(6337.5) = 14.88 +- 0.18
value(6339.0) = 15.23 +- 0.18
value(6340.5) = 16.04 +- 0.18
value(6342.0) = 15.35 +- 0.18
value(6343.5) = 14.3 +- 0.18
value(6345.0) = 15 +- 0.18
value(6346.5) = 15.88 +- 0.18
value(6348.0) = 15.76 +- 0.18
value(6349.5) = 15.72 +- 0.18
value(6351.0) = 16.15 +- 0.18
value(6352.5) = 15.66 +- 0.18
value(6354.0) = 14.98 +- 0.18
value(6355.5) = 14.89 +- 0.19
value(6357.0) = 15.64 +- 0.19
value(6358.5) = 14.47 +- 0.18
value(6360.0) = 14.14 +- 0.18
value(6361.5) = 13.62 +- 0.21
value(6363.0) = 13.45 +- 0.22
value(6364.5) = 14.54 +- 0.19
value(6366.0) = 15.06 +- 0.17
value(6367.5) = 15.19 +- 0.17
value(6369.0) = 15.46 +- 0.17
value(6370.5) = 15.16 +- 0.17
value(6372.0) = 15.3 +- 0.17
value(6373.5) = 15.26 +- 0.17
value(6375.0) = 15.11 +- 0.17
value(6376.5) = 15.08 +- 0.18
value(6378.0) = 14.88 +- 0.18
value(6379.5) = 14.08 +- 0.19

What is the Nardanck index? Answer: -3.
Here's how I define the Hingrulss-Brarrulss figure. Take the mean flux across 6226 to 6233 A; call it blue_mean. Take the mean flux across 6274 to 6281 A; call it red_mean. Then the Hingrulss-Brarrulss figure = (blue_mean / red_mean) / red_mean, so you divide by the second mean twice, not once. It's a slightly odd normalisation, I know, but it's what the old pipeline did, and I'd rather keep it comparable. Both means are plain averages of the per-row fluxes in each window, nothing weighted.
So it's 0.064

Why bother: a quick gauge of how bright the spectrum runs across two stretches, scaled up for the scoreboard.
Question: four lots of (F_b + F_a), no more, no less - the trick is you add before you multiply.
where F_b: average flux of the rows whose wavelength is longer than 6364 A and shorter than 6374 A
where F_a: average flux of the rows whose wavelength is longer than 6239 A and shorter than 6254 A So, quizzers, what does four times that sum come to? 113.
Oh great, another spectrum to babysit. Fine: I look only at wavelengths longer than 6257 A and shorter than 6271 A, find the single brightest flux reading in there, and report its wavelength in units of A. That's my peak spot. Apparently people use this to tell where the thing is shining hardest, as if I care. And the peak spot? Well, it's 6262.5 A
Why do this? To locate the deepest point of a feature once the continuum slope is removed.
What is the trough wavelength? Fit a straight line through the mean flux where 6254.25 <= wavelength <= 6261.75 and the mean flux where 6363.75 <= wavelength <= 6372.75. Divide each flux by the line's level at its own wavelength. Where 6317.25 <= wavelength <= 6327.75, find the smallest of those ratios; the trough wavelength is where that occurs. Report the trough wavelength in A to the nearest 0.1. 6318.0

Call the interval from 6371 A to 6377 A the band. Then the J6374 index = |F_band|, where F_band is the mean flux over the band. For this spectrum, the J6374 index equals 15.2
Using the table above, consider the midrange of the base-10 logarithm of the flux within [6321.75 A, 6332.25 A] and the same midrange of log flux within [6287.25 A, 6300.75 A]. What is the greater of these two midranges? 1.188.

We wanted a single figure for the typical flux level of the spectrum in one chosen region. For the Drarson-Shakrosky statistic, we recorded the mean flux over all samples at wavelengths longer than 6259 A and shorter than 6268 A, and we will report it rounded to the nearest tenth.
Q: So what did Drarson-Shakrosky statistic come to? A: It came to 13.7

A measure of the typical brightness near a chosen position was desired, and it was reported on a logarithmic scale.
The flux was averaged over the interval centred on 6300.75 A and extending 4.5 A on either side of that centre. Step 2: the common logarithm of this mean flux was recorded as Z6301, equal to 1.15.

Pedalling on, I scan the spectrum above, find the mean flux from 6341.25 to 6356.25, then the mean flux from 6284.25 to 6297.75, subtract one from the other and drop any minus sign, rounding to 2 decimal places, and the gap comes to 0.70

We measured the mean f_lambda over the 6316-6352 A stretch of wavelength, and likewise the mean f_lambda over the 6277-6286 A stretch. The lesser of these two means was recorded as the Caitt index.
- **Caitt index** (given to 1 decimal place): 14.5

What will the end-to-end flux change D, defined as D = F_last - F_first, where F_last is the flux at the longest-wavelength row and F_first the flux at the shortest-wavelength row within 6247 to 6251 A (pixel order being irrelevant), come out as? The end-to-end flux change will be 1.0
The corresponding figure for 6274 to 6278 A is 0.7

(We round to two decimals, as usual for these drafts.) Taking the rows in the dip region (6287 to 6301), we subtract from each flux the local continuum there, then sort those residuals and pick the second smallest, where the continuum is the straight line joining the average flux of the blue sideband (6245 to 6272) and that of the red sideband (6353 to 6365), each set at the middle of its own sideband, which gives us 0.30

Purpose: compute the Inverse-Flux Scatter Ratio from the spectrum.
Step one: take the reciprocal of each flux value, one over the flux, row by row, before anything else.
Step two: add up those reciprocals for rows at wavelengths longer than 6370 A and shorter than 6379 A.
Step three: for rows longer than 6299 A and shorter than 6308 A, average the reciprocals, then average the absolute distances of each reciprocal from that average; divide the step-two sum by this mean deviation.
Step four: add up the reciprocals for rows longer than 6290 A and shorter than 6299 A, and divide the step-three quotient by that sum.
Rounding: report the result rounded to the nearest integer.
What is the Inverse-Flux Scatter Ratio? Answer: 350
